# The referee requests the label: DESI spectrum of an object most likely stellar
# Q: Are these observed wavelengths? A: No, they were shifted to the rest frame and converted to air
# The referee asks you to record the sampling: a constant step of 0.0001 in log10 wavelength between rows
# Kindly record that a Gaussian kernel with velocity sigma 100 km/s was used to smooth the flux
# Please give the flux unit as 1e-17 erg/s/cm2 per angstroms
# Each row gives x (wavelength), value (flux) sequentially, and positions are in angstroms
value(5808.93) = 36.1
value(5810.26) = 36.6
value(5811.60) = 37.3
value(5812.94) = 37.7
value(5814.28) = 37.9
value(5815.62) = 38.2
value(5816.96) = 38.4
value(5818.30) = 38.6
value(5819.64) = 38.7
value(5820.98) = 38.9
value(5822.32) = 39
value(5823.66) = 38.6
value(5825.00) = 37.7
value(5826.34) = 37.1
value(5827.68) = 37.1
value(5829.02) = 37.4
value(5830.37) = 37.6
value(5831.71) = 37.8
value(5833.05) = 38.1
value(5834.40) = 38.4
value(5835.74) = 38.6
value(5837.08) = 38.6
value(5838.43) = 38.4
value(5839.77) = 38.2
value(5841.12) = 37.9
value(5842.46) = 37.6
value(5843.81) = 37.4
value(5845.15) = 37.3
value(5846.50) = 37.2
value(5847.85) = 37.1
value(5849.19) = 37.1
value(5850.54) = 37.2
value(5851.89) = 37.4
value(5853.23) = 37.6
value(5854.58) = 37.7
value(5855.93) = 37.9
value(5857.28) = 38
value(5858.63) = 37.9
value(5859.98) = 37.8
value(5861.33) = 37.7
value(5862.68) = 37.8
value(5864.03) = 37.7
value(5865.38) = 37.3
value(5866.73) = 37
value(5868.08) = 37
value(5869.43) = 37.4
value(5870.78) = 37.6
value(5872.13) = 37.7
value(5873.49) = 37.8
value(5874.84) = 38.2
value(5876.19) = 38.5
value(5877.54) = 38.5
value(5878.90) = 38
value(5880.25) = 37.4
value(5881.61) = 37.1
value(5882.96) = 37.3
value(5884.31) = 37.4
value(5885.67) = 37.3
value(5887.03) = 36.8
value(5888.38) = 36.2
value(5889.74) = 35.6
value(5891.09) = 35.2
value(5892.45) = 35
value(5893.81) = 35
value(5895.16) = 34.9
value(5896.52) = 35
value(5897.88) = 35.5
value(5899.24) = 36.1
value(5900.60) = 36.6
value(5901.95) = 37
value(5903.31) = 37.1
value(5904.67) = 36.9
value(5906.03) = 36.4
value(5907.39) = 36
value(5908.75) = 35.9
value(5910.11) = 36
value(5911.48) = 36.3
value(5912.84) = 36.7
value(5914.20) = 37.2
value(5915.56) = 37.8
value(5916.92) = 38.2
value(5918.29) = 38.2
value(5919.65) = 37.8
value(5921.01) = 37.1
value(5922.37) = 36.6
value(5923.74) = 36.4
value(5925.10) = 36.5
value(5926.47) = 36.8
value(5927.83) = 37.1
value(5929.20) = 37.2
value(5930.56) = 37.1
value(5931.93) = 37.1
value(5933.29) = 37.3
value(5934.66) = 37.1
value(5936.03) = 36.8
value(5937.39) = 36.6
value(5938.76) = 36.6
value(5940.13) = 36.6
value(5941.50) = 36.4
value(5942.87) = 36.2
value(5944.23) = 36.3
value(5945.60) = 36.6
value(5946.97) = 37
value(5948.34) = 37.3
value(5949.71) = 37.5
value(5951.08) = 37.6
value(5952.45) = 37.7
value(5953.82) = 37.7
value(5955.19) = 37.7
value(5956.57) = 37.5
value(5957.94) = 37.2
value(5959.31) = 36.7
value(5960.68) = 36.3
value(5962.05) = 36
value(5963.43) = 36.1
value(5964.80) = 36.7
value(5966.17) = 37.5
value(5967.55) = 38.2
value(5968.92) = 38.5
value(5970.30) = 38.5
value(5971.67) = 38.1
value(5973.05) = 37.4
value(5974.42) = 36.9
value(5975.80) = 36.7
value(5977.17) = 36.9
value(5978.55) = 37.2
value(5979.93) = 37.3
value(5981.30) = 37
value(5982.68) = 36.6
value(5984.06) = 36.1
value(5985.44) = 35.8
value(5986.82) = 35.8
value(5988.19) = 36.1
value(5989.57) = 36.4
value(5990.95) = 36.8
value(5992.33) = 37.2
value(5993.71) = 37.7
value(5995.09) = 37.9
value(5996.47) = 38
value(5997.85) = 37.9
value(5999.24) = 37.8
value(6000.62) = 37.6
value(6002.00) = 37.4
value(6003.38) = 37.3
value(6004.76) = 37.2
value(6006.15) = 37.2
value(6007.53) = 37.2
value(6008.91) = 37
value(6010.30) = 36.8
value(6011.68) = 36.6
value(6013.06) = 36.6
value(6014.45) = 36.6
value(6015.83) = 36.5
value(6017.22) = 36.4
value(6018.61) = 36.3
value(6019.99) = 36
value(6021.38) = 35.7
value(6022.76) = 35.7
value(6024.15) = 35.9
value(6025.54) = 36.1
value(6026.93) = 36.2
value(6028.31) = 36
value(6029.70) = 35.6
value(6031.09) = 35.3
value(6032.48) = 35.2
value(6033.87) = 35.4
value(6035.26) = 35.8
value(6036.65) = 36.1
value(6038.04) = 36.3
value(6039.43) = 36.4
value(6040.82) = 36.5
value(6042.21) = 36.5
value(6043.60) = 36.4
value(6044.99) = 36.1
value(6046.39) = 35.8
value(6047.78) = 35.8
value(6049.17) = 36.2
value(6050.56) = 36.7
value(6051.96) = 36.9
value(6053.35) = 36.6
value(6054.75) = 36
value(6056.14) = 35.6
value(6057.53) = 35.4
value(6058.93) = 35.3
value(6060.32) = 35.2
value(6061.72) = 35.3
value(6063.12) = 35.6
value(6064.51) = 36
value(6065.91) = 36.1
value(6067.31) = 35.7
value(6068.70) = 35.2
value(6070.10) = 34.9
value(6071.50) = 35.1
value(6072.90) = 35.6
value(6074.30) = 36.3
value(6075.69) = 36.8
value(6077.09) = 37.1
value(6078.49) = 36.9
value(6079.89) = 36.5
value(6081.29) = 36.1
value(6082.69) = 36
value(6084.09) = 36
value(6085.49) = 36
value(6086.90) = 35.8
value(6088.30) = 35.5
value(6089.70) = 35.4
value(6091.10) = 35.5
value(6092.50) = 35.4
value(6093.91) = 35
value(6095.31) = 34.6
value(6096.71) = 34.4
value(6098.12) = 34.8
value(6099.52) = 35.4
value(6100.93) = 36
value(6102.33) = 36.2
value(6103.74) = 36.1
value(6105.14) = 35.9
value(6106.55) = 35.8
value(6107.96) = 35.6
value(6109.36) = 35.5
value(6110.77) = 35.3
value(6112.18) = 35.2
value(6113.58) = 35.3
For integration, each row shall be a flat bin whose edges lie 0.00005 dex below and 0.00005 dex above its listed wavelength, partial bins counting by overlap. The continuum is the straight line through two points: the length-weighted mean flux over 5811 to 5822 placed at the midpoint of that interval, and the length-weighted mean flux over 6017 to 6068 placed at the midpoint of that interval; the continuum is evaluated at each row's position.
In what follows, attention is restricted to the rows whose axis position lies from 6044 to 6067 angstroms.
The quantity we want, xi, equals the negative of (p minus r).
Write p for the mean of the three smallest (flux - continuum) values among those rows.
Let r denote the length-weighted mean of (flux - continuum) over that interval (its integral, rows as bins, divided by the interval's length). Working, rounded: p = -0.49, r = 0.1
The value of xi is 0.60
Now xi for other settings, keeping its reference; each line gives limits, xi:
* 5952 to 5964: 0.81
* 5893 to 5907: 1.12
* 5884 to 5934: 1.76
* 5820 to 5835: 0.78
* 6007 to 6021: 0.29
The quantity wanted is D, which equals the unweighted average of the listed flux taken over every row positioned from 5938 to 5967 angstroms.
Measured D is 36.9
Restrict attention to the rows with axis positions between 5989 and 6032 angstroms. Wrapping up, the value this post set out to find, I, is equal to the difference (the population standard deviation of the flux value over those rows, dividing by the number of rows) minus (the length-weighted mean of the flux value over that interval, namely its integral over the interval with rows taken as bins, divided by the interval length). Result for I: -36.0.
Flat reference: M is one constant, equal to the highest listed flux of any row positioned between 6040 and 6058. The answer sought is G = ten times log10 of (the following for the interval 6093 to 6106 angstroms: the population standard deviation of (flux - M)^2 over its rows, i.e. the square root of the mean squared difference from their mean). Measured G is 3.2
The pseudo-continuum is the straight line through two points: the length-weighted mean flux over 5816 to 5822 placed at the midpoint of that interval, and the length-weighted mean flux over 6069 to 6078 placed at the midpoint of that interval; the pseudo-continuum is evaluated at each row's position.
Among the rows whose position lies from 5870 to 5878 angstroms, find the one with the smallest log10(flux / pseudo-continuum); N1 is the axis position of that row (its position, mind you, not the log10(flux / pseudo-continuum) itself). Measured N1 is 5870.78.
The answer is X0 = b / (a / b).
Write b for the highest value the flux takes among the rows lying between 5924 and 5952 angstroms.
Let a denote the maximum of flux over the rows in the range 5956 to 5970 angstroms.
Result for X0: 37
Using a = 38.5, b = 37.6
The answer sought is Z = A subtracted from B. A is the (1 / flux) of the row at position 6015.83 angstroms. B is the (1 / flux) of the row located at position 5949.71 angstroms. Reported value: -0.0007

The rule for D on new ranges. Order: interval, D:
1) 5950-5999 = 37.1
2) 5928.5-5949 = 36.8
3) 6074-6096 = 35.9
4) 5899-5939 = 36.9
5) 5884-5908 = 36.1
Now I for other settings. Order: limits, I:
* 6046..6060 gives -35.5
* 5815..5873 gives -37.3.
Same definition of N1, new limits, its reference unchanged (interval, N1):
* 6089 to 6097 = 6096.71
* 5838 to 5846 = 5845.15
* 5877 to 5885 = 5881.61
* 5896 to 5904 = 5896.52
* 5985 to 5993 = 5985.44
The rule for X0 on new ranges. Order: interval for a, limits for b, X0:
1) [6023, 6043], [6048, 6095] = 38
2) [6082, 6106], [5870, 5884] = 41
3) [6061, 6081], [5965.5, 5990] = 40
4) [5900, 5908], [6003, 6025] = 38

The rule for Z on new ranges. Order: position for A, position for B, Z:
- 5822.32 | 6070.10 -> 0.0030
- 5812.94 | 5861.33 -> 0.0000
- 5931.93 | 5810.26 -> 0.0004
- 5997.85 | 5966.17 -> 0.0003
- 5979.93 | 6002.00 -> -0.0001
